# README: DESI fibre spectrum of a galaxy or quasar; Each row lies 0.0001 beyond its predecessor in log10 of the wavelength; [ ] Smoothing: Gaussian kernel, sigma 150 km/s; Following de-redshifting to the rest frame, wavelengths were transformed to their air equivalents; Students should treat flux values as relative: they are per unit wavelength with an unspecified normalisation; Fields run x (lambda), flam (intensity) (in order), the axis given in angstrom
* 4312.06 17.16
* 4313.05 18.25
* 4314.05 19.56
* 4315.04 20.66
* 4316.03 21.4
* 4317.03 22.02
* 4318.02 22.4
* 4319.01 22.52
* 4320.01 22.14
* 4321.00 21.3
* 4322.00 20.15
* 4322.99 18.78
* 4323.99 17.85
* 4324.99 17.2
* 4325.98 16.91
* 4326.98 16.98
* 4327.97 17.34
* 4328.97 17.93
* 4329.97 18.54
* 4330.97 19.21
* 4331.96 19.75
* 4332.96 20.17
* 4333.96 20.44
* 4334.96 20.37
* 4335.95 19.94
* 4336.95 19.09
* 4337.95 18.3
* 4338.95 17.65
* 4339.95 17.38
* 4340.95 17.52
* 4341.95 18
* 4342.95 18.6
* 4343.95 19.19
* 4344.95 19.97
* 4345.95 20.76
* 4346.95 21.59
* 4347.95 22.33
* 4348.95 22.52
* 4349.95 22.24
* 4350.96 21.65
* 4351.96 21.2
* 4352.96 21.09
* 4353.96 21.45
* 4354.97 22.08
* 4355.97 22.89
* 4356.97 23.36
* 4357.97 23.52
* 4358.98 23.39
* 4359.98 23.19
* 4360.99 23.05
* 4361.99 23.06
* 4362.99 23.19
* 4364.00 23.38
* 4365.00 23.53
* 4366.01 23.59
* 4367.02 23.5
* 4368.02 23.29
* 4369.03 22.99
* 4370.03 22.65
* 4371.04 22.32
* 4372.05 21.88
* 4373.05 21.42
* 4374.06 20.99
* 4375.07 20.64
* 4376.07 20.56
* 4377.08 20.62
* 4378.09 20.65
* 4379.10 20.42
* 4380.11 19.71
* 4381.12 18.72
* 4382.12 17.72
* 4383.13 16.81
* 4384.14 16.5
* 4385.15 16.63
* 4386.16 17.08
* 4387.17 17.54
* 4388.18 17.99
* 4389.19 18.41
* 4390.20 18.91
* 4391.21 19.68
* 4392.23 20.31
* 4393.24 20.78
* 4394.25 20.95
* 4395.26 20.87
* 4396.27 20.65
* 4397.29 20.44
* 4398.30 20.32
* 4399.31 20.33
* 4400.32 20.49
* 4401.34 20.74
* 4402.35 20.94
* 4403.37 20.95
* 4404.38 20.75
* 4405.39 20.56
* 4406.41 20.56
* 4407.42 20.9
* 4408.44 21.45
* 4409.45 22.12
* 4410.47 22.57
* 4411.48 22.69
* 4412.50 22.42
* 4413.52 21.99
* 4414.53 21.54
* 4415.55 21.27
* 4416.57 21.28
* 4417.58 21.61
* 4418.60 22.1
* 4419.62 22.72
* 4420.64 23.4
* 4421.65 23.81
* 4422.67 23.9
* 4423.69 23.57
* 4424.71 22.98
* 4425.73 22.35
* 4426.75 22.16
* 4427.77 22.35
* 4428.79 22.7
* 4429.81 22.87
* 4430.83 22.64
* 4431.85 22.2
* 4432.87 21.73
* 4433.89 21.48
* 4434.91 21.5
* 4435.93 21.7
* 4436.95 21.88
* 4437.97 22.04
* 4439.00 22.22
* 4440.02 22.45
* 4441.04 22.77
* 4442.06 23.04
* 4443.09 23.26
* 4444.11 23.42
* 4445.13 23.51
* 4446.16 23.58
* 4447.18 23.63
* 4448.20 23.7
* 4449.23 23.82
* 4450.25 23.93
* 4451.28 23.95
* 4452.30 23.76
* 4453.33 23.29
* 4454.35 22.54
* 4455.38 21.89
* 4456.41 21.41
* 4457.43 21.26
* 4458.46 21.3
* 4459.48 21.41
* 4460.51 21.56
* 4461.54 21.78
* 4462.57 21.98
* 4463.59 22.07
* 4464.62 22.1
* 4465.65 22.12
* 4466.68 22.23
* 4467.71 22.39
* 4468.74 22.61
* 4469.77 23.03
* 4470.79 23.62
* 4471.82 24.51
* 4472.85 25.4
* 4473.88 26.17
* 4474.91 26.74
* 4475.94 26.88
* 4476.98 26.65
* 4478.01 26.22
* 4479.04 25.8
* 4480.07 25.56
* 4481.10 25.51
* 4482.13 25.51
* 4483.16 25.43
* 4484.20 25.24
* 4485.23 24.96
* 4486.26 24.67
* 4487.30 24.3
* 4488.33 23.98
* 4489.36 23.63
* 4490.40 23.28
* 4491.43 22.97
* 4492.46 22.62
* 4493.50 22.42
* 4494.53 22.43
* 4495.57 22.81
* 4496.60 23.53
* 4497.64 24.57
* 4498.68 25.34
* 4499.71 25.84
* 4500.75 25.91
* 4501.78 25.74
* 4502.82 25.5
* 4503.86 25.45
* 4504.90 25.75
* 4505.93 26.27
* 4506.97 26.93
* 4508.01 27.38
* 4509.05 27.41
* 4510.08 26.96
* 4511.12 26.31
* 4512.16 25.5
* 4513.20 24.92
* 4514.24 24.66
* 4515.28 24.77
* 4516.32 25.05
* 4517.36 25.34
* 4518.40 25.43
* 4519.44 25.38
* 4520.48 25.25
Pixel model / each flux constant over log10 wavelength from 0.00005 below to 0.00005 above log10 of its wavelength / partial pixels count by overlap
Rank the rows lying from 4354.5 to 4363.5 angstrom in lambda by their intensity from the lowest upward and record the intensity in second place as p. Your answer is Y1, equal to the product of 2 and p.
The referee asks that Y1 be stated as 46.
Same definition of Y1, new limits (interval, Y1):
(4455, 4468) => 43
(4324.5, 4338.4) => 34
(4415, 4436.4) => 43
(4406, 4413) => 42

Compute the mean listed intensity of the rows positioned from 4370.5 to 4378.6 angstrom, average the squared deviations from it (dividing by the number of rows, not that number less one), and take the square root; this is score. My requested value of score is 0.63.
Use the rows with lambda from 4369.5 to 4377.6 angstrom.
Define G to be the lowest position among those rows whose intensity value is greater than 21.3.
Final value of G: 4370.03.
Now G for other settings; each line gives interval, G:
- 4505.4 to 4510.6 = 4505.93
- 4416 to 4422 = 4417.58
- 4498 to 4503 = 4498.68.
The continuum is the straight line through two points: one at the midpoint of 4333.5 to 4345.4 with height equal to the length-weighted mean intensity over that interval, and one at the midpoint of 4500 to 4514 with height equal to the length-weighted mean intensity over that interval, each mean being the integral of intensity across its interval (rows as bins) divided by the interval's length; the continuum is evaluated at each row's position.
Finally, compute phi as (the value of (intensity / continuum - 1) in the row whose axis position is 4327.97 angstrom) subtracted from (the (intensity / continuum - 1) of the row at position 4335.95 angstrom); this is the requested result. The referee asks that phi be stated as 0.12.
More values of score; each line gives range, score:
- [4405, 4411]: 0.77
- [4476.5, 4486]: 0.48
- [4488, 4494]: 0.55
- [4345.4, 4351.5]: 0.60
